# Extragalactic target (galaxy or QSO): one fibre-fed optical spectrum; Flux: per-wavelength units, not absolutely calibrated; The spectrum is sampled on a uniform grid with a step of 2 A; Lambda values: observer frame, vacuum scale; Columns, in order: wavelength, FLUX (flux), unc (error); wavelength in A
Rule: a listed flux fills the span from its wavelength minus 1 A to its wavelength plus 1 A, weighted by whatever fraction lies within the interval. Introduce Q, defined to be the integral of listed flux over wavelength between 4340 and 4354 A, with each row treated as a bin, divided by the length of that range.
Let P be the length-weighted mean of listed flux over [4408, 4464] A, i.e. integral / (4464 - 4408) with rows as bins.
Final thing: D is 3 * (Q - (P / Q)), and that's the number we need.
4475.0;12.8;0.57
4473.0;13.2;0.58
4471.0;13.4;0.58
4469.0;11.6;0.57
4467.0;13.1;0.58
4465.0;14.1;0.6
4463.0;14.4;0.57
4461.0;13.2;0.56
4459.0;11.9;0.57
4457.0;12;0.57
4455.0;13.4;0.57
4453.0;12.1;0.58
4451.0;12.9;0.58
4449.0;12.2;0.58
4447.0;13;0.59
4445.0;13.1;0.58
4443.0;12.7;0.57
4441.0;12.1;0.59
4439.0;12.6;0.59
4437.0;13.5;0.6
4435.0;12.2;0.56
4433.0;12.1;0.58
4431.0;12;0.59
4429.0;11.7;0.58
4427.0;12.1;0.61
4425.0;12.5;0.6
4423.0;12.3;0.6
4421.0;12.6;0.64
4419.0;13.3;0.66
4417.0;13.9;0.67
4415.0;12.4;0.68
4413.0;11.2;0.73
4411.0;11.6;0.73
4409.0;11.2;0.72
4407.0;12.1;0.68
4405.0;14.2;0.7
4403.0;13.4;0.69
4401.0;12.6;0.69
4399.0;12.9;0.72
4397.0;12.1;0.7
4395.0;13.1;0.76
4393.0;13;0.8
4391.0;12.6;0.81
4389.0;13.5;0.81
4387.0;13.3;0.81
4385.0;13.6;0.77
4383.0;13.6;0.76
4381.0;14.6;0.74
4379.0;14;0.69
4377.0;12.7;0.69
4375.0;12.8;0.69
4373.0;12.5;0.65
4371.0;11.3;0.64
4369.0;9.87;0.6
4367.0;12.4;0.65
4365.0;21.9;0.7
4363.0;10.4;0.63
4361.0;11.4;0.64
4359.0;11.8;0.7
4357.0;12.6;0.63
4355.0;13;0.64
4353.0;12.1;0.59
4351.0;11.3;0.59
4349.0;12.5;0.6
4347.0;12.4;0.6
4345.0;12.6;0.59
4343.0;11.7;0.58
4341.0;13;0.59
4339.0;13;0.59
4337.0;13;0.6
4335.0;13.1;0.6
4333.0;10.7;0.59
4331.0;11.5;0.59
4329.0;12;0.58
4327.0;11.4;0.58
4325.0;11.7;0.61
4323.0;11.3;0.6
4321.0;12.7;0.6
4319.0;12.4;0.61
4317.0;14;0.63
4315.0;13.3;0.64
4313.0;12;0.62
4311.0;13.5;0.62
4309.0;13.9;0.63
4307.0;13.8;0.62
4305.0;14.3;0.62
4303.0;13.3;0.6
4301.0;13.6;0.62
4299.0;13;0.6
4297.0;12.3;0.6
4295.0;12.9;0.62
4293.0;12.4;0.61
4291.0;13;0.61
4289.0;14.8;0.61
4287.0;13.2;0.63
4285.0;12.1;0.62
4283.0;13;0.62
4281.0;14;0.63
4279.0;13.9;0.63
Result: 33.6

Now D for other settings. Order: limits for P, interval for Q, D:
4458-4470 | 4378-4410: 36.4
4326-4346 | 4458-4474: 36.5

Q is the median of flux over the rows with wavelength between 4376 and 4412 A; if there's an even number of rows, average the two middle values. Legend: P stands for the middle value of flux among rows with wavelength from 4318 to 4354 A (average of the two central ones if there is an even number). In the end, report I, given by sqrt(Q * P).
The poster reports 12.64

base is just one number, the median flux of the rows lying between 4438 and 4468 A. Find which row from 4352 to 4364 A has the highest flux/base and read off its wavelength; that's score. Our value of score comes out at 4355.0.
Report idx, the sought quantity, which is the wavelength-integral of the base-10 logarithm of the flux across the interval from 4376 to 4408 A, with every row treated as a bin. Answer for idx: 35.8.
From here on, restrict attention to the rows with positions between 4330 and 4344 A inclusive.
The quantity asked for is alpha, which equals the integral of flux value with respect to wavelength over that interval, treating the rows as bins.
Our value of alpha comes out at 172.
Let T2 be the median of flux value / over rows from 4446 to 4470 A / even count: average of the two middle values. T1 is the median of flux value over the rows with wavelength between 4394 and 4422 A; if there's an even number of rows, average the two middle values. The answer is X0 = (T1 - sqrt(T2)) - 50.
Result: -41.0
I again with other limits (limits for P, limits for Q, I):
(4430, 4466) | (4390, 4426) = 12.62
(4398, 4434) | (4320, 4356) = 12.30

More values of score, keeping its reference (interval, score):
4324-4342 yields 4335.0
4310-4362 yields 4317.0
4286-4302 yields 4289.0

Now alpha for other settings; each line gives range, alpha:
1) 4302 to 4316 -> 188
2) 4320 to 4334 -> 163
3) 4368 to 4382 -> 176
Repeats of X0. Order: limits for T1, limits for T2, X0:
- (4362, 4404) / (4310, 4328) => -40.6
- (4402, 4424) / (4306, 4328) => -41.2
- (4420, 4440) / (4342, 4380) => -41.3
